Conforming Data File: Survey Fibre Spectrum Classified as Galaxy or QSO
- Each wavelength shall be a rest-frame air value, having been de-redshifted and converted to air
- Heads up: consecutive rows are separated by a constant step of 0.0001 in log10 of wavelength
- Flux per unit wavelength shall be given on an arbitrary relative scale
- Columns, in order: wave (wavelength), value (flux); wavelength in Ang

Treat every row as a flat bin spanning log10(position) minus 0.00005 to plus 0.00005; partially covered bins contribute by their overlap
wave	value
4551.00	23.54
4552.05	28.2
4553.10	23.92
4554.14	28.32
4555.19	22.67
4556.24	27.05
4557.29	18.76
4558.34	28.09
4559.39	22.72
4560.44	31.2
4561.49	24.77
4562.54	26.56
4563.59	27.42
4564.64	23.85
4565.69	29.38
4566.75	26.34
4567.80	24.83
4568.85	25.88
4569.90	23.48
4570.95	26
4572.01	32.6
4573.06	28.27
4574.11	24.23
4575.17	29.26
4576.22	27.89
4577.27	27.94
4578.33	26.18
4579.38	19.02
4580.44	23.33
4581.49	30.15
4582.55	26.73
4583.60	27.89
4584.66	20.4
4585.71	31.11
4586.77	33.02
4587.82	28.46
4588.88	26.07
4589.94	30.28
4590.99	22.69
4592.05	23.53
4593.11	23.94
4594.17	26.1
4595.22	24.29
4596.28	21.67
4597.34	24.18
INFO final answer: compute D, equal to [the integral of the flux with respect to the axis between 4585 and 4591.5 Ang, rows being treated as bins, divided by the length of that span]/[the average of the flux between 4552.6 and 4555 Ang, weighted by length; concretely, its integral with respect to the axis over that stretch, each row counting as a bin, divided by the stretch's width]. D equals 1.10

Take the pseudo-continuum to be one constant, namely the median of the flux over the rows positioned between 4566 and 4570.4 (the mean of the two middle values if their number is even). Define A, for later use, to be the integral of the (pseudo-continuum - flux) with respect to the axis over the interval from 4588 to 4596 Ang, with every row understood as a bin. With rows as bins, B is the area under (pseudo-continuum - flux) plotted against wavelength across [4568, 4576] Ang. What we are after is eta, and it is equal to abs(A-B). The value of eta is 14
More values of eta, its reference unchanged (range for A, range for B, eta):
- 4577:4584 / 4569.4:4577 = 13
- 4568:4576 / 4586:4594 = 1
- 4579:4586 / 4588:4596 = 1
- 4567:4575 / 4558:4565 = 3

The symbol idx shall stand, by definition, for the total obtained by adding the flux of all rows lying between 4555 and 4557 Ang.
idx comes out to 49.7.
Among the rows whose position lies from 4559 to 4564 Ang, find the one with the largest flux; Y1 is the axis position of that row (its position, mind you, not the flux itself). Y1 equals 4560.44 Ang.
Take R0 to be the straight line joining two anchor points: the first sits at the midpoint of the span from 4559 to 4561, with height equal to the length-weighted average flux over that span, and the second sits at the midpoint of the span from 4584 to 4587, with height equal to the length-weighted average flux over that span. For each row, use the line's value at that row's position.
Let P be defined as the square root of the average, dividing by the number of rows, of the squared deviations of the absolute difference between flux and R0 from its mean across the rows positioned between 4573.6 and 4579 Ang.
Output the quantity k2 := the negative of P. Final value -1.0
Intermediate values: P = 1.0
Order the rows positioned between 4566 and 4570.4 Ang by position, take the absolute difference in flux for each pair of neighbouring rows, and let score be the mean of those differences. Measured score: 1.7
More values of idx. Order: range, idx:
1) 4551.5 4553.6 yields 52.1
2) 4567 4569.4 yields 50.7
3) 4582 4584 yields 54.6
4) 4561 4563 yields 51.3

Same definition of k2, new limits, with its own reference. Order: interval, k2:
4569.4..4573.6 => -1.8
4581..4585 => -2.7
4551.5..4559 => -2.7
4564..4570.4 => -1.0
